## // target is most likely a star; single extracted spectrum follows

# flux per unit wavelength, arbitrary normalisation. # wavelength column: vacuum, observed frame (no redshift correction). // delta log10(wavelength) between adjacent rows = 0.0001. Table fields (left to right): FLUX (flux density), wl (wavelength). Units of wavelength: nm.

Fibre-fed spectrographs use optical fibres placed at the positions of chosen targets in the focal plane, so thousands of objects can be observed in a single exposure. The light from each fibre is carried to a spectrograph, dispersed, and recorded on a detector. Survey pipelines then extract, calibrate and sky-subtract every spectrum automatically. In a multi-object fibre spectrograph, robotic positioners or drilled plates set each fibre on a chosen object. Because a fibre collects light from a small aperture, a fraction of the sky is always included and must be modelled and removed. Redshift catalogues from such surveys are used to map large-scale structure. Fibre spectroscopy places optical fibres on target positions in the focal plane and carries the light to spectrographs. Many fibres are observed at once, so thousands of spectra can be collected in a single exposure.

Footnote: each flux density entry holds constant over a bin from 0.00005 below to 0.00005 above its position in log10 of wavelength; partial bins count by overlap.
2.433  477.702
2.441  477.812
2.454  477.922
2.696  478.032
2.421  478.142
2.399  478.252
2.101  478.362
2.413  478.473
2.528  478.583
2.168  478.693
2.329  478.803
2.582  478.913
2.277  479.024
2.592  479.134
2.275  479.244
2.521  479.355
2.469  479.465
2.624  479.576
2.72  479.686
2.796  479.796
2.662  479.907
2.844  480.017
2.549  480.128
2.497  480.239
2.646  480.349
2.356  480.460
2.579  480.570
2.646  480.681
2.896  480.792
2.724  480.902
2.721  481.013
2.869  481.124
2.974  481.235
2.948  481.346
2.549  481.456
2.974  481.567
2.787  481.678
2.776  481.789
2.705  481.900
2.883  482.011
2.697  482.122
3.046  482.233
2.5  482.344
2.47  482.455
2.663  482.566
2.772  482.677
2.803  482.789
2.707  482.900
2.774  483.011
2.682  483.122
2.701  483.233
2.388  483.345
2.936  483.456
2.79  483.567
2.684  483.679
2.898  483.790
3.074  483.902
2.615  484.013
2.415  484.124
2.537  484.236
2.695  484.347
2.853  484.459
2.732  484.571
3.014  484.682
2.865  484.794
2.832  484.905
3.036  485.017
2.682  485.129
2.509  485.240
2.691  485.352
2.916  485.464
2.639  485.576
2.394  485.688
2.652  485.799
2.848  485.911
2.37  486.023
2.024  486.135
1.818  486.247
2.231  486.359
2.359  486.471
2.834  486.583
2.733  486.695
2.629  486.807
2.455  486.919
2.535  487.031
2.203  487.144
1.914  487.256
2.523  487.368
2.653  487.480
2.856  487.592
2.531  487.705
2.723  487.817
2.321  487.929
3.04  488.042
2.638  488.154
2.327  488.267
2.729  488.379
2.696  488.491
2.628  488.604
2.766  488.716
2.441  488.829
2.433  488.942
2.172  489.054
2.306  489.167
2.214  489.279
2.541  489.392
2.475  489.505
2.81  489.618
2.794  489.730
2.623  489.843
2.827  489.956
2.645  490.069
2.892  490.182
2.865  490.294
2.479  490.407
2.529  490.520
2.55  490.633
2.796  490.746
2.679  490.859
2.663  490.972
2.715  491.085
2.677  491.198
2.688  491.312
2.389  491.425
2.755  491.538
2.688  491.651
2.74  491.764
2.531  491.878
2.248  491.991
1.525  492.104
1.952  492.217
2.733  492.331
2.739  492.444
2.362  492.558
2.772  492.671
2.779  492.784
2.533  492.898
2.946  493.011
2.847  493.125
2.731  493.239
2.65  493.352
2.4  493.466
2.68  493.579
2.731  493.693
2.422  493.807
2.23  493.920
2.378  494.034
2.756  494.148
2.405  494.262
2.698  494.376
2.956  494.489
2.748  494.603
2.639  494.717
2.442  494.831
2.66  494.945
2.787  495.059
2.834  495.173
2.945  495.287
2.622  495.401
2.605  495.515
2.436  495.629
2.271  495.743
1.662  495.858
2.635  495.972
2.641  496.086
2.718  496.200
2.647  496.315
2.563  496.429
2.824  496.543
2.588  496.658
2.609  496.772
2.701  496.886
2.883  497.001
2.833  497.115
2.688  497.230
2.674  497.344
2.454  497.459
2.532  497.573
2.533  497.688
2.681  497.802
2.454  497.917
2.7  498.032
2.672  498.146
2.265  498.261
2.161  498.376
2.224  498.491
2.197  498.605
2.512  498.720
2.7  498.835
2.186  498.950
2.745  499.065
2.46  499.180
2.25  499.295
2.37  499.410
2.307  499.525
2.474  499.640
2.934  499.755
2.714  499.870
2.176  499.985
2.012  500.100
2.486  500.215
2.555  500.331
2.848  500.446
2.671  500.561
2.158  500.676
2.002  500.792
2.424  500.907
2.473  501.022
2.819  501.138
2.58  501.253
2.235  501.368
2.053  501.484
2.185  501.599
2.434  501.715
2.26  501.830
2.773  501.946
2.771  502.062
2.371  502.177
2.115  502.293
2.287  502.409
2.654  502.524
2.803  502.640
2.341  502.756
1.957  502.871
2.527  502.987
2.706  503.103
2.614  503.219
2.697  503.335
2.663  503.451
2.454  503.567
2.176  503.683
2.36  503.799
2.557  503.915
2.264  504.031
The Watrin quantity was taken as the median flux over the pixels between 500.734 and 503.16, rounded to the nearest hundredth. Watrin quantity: 2.42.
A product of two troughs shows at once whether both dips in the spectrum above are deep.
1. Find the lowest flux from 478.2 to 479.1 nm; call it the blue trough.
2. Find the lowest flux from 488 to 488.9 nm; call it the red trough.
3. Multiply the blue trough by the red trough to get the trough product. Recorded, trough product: 4.89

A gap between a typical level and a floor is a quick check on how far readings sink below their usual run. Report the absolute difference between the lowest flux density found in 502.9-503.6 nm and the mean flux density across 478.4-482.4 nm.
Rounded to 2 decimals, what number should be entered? 0.19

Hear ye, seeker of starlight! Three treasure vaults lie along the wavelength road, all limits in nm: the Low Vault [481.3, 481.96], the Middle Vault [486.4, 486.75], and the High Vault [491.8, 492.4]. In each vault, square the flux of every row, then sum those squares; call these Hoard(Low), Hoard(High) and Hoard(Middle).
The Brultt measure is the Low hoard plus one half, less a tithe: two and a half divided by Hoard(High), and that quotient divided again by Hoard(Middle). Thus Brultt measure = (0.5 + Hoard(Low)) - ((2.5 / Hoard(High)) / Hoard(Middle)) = 47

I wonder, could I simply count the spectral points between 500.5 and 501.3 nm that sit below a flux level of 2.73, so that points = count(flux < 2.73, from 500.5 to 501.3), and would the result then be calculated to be 6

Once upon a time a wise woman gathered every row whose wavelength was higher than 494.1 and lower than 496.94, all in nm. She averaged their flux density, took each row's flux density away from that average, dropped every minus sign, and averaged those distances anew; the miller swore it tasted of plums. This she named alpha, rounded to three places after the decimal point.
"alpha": 0.157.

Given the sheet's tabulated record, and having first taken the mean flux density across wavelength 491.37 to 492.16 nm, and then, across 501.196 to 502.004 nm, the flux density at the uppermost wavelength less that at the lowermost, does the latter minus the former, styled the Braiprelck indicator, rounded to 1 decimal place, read -2.2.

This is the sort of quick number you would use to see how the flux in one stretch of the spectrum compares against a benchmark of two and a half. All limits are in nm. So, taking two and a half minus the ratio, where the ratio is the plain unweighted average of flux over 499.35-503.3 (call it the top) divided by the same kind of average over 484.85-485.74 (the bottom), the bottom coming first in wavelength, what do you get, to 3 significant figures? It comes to 1.60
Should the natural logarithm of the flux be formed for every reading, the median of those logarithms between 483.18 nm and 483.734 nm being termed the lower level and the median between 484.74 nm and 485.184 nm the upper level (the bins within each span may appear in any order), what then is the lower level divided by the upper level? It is 0.95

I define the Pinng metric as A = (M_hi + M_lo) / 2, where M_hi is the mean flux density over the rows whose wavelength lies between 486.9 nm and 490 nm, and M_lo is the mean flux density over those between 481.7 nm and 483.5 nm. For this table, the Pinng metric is 2.63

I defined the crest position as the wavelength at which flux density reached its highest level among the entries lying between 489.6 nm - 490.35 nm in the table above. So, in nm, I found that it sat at 490.182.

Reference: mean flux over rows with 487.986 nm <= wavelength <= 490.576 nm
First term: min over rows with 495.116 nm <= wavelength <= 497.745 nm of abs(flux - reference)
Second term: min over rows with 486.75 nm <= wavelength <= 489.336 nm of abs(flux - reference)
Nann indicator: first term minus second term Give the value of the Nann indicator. -0.023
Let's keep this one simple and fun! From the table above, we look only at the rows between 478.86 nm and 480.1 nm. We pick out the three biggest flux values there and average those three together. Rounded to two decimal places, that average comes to 2.79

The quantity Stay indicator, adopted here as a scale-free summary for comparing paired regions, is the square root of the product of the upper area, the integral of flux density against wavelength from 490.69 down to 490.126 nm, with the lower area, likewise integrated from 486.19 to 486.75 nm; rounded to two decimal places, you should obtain 1.42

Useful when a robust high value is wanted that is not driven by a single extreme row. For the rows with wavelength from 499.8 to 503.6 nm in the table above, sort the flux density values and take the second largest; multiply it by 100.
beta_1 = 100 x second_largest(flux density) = 281.9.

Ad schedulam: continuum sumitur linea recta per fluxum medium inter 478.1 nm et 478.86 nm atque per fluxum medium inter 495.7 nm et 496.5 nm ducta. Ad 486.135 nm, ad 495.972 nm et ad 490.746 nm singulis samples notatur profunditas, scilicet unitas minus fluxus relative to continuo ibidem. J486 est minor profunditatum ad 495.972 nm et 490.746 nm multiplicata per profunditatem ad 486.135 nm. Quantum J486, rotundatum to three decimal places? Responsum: -0.024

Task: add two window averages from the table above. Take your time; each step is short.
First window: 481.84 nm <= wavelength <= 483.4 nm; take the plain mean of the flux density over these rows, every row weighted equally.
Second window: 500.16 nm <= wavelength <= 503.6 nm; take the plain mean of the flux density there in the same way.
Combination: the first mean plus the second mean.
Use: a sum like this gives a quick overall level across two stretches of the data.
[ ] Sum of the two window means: 5.16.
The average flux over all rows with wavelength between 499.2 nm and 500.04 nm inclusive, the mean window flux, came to 2.46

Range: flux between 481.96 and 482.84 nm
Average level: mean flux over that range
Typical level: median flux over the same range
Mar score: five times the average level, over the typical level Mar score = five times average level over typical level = 4.99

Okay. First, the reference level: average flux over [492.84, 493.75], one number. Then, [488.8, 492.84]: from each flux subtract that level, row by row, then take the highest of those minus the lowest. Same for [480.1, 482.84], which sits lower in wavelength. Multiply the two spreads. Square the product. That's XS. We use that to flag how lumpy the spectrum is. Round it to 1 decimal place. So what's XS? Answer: 0.9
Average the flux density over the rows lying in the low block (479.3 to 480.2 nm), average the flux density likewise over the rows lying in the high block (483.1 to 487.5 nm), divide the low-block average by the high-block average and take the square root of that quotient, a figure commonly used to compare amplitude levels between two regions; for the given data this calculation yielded 1.01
